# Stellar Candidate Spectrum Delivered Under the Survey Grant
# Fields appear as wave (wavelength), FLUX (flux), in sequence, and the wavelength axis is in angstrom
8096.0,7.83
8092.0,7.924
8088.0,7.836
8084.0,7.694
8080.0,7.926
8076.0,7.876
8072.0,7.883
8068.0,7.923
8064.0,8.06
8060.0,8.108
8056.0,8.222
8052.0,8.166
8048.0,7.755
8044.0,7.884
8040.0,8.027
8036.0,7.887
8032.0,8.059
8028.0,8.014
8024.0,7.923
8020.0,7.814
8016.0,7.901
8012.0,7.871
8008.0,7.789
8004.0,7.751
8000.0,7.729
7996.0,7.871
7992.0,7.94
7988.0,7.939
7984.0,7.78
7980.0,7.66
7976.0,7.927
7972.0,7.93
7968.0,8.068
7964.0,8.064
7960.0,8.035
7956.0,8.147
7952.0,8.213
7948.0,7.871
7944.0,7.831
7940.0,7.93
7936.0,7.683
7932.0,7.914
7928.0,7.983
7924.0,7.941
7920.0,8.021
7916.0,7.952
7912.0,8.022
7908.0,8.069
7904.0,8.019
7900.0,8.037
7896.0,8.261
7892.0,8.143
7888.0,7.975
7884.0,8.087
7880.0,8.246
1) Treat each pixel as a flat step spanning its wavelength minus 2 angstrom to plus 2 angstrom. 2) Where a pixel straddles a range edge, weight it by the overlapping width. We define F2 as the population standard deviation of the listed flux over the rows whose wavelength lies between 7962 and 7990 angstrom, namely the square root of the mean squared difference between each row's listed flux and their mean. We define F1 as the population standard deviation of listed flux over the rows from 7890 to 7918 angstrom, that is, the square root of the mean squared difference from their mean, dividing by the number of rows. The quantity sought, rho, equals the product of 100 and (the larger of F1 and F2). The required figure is 13.6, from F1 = 0.094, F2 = 0.14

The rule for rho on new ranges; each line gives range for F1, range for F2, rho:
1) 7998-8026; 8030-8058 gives 15.5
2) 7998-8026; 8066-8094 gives 7.7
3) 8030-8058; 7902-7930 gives 15.5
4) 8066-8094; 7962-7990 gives 13.6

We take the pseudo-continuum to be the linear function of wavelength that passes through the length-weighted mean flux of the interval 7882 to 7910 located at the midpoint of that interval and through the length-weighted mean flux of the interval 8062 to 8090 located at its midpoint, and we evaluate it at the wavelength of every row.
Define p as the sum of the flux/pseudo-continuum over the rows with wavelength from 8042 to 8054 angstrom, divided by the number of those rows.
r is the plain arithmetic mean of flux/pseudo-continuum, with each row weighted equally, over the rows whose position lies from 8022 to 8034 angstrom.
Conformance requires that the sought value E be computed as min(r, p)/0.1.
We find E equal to 10.0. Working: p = 1.00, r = 1.008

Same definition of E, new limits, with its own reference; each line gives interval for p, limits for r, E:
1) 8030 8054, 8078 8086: 9.9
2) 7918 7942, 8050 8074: 9.8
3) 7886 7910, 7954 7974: 10.0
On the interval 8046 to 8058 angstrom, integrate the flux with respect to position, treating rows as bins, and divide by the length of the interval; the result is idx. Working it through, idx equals 8.05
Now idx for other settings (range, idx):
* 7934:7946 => 7.81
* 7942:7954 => 7.97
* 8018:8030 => 7.92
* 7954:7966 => 8.08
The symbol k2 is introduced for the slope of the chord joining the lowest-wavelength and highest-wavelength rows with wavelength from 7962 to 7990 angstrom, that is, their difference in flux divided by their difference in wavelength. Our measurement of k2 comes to -0.005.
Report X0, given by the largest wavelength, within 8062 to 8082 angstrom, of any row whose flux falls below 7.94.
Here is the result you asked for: 8080.0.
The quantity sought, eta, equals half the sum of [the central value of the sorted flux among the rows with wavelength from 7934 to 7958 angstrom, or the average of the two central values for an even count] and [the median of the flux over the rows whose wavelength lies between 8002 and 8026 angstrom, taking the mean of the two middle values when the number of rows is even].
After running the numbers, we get 7.87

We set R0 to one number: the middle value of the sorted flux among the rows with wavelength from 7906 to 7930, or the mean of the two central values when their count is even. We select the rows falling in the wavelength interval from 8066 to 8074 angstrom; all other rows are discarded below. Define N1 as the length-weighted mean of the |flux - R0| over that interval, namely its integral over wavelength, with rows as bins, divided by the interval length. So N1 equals 0.099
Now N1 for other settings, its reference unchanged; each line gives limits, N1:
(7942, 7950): 0.151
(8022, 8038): 0.066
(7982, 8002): 0.150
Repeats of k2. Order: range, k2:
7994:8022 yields -0.002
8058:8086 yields -0.017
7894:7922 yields -0.010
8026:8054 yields 0.006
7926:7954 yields 0.010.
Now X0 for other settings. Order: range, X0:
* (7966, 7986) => 7984.0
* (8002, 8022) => 8020.0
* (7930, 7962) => 7948.0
